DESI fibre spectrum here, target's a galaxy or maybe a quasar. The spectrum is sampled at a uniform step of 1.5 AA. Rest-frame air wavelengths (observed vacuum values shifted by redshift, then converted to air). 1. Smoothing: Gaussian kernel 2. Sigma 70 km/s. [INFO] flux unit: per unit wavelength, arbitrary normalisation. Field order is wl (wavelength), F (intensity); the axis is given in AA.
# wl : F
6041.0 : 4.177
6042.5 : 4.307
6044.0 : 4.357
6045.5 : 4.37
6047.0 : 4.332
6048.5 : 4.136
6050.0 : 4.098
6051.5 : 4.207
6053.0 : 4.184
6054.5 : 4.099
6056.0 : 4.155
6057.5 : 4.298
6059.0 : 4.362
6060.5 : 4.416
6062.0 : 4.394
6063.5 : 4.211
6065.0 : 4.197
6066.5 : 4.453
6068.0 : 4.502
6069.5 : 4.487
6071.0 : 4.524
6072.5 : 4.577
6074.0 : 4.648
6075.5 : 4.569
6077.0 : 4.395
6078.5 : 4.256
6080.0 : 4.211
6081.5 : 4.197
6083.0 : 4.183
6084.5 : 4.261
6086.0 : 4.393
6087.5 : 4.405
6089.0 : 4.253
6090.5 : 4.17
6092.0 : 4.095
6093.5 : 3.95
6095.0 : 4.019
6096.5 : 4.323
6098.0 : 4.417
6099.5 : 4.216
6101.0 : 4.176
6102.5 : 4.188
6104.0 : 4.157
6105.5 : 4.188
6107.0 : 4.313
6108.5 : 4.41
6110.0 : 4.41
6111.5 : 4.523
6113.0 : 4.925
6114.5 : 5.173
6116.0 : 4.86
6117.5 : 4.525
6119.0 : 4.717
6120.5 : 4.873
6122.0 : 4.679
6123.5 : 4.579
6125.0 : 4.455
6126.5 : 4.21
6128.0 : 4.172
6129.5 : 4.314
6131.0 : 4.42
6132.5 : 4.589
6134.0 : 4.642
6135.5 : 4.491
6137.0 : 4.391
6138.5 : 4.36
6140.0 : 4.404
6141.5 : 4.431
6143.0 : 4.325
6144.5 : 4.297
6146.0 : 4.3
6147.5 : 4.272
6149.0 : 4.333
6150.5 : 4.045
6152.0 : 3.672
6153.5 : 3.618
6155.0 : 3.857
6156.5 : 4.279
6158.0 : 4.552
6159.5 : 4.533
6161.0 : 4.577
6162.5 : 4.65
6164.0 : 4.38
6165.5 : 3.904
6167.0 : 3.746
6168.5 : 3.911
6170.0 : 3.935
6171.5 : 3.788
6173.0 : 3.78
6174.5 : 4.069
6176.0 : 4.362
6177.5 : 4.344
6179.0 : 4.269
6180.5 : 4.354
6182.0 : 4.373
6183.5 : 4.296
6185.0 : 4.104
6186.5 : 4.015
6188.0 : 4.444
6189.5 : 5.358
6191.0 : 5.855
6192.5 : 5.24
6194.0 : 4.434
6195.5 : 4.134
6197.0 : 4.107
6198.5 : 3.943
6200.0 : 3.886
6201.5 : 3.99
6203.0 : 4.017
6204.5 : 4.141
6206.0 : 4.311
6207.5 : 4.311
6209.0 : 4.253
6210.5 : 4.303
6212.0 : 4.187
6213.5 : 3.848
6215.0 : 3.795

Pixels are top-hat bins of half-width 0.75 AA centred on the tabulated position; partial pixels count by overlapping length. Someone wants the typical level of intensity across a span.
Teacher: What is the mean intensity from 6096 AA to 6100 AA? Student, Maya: 4.32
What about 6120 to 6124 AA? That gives 4.71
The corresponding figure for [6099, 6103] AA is 4.19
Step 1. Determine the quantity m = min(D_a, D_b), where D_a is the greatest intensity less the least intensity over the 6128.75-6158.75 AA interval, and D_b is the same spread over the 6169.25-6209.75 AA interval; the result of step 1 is 1.0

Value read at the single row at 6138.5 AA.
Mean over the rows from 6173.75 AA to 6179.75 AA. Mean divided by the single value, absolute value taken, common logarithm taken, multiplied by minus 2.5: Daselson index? 0.02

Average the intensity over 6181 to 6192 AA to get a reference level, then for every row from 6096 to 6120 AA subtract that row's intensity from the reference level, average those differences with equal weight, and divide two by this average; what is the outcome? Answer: 12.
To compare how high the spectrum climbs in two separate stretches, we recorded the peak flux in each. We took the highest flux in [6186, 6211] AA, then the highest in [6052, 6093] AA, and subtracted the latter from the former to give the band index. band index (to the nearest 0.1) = 1.2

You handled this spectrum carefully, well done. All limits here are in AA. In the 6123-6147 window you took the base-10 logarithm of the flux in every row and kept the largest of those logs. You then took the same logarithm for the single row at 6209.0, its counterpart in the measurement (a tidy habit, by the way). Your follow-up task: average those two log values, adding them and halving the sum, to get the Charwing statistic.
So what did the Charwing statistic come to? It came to 0.648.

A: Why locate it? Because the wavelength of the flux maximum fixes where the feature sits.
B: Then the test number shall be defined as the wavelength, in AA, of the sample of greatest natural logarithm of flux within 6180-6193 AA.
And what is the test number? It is 6191.0 AA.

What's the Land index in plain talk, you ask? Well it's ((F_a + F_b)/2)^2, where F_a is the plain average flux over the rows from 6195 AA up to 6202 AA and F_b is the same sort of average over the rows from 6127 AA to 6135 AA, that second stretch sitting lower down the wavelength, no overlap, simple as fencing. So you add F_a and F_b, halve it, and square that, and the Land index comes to 17.8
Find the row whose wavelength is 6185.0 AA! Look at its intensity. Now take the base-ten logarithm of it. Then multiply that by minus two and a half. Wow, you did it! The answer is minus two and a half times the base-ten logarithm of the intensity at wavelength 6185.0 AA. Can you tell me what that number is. -1.53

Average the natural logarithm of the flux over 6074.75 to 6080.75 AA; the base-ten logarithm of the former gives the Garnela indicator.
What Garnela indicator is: 0.168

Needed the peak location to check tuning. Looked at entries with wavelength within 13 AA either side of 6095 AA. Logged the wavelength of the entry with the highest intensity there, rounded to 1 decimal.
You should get 6098.0 AA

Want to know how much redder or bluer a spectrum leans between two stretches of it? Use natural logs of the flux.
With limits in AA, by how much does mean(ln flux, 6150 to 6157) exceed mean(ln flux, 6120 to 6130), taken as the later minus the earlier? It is -0.14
